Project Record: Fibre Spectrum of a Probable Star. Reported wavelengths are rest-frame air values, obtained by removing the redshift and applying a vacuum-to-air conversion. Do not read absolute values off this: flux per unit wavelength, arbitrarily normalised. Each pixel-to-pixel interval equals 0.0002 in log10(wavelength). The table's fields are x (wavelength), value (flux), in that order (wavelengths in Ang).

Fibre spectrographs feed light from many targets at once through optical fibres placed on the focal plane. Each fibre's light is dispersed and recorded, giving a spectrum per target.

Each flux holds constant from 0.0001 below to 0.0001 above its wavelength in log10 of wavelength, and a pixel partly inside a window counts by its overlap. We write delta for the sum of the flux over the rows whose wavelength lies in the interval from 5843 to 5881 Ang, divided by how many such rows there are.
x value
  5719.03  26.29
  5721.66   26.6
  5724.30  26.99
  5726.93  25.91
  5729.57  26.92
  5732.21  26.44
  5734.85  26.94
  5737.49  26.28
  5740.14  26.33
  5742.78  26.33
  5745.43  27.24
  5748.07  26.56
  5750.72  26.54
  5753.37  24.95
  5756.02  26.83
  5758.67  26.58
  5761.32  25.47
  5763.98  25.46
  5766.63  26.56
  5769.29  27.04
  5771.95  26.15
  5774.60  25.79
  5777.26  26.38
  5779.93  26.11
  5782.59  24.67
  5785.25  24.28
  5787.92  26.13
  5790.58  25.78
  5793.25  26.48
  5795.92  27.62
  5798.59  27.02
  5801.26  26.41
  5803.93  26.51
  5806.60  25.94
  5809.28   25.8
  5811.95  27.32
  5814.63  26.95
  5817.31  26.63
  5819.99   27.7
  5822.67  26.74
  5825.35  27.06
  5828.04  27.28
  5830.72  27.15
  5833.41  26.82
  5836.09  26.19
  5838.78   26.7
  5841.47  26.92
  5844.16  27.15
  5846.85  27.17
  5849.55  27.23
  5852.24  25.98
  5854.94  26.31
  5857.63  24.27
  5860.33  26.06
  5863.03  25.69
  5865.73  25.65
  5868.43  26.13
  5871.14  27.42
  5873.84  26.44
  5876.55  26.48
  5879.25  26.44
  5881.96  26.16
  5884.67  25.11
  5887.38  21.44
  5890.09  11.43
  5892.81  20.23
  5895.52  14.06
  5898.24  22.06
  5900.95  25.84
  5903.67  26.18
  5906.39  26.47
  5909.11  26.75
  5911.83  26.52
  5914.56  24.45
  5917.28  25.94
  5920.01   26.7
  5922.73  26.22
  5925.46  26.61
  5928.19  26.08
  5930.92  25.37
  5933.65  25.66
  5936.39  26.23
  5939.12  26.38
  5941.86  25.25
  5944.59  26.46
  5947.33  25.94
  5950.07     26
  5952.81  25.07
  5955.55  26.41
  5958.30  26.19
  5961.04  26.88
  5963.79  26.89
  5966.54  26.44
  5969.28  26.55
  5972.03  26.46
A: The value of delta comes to 26.3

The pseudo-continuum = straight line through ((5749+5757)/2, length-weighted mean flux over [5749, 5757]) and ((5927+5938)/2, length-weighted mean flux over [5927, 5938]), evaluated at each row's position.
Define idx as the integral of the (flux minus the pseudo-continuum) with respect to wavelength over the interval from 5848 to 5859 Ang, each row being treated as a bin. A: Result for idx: 0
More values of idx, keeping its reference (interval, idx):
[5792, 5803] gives 9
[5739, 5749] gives 5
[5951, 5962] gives 3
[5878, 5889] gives -16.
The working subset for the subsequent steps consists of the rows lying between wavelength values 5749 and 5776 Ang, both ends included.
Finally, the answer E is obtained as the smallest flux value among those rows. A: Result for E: 24.95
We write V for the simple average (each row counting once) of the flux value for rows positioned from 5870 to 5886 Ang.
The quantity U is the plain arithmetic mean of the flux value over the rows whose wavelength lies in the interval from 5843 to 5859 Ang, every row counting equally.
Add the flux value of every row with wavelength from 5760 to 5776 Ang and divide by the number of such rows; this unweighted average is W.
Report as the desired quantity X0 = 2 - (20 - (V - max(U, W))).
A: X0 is -18.0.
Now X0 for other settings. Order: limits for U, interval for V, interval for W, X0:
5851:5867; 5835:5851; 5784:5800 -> -17.3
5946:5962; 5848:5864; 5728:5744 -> -18.6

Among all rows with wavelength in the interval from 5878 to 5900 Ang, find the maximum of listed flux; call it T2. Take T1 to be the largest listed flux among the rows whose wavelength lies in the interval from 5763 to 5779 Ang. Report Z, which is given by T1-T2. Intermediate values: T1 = 27.04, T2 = 26.44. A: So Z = 0.6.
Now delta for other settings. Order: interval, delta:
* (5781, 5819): 26.3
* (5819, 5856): 26.9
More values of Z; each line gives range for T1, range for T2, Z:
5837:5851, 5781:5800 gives -0.4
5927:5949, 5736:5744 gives 0.1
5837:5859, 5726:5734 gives 0.3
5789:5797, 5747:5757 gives 0.8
